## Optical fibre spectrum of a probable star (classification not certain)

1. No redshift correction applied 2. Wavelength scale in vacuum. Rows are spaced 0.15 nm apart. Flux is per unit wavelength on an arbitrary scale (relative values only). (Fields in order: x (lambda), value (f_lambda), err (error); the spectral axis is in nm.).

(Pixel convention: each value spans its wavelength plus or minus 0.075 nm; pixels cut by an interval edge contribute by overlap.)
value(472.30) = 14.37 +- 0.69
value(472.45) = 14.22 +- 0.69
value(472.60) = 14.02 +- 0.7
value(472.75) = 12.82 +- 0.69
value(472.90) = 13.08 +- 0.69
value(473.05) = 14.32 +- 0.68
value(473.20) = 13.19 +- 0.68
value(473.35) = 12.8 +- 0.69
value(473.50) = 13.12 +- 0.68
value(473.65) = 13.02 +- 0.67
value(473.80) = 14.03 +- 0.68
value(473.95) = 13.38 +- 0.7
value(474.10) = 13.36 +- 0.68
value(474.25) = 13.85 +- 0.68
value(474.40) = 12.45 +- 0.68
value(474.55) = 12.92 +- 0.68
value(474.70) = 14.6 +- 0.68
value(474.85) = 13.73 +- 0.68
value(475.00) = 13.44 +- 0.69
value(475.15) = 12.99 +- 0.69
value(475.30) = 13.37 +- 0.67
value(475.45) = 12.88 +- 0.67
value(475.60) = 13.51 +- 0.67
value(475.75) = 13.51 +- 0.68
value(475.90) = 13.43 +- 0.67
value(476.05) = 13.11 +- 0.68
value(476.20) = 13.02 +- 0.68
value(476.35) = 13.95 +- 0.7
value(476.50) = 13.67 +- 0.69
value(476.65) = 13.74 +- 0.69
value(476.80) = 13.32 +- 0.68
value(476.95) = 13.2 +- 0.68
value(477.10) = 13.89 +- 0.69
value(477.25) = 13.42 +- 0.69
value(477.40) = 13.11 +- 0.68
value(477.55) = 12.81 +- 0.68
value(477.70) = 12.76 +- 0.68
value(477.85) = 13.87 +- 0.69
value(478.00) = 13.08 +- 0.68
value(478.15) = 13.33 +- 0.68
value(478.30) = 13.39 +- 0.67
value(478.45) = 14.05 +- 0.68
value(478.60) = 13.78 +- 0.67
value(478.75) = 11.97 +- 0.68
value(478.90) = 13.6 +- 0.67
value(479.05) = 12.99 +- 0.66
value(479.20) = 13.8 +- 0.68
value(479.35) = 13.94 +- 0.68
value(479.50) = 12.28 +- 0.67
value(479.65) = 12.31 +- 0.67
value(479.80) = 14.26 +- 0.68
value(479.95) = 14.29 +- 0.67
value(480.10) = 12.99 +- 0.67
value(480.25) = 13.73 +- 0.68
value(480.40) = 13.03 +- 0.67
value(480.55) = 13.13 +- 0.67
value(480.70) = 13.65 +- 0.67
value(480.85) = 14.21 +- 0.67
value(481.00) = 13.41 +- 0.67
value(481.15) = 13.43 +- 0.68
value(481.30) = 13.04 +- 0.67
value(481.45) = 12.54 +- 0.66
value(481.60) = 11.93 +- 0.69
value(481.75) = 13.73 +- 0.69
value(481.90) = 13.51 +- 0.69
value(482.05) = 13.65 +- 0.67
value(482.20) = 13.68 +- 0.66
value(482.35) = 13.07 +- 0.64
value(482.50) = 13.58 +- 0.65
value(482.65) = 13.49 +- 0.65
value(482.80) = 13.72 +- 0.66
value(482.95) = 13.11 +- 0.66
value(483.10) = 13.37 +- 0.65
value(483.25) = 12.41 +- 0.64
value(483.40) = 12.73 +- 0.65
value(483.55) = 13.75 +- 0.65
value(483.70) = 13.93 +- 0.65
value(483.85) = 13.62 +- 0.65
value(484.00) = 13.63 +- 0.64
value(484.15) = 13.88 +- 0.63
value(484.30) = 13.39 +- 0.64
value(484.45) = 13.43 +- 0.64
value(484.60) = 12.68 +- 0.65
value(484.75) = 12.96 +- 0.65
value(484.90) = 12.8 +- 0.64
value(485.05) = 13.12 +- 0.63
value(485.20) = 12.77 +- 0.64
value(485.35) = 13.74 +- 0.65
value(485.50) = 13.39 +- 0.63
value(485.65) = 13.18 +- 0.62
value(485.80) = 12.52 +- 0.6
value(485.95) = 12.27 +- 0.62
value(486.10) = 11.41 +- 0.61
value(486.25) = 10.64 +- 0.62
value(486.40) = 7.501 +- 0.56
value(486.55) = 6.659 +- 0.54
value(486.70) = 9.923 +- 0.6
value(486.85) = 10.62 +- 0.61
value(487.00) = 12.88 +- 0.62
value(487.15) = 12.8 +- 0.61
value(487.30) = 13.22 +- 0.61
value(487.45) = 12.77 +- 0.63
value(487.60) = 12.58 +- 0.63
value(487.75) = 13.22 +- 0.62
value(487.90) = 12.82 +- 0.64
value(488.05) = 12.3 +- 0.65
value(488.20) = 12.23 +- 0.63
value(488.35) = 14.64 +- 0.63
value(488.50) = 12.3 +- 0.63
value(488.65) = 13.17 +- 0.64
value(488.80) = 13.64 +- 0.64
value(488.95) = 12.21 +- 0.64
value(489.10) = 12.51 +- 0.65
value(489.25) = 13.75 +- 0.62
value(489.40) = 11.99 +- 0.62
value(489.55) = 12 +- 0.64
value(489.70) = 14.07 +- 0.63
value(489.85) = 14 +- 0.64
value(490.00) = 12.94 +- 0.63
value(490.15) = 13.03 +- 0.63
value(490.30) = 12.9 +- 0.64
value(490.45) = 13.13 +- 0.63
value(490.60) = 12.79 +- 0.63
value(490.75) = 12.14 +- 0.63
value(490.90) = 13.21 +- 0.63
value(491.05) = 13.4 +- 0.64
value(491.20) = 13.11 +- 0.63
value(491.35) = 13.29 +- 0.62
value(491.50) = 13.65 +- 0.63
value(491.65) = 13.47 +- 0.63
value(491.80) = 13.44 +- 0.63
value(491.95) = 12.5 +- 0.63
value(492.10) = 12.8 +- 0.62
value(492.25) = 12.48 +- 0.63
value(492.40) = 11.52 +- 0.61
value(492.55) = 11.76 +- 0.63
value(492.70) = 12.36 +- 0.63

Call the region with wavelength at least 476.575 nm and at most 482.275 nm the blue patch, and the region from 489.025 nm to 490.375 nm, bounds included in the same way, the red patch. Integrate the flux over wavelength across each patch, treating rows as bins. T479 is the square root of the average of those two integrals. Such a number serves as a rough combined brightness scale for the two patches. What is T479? 6.8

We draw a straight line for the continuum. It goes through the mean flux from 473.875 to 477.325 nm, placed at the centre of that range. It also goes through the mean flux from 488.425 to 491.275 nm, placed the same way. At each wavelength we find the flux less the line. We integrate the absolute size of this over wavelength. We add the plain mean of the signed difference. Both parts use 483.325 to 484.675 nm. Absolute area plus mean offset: 1.0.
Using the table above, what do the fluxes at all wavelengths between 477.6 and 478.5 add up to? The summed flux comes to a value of 80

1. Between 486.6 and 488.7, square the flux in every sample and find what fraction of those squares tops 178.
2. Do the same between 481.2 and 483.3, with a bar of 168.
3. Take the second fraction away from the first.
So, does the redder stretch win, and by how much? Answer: -0.71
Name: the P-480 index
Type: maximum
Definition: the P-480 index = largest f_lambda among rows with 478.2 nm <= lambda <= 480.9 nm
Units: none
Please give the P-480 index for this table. 14.29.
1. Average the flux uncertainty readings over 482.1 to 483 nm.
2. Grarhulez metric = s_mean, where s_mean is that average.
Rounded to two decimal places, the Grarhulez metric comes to 0.65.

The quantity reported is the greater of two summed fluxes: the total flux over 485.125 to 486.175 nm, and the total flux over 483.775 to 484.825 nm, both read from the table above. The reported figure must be 93.6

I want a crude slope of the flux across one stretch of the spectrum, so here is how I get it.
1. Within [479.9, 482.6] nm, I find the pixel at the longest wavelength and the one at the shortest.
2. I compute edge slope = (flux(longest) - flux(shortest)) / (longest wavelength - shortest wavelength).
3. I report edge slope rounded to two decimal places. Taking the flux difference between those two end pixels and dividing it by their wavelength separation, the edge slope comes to -0.28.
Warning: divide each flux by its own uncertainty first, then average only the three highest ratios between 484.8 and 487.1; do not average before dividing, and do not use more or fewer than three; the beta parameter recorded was 21.2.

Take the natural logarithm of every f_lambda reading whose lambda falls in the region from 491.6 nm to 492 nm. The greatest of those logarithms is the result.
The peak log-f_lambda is 2.60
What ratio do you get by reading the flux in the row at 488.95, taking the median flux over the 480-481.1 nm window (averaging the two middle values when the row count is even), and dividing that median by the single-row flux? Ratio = 1.10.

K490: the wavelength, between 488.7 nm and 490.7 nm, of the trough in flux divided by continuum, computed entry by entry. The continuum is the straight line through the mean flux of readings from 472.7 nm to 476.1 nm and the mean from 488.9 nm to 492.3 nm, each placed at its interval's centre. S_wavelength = 489.40 nm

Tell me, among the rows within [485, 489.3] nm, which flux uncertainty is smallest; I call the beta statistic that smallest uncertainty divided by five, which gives 0.108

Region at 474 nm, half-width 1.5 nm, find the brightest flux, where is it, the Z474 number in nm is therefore 474.70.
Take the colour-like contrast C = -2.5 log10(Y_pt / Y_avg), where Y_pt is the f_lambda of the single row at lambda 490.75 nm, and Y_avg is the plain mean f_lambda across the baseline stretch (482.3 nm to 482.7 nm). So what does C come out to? 0.11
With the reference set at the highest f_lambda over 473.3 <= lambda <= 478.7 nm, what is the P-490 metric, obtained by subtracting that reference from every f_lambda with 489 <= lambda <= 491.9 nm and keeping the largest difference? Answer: -0.5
